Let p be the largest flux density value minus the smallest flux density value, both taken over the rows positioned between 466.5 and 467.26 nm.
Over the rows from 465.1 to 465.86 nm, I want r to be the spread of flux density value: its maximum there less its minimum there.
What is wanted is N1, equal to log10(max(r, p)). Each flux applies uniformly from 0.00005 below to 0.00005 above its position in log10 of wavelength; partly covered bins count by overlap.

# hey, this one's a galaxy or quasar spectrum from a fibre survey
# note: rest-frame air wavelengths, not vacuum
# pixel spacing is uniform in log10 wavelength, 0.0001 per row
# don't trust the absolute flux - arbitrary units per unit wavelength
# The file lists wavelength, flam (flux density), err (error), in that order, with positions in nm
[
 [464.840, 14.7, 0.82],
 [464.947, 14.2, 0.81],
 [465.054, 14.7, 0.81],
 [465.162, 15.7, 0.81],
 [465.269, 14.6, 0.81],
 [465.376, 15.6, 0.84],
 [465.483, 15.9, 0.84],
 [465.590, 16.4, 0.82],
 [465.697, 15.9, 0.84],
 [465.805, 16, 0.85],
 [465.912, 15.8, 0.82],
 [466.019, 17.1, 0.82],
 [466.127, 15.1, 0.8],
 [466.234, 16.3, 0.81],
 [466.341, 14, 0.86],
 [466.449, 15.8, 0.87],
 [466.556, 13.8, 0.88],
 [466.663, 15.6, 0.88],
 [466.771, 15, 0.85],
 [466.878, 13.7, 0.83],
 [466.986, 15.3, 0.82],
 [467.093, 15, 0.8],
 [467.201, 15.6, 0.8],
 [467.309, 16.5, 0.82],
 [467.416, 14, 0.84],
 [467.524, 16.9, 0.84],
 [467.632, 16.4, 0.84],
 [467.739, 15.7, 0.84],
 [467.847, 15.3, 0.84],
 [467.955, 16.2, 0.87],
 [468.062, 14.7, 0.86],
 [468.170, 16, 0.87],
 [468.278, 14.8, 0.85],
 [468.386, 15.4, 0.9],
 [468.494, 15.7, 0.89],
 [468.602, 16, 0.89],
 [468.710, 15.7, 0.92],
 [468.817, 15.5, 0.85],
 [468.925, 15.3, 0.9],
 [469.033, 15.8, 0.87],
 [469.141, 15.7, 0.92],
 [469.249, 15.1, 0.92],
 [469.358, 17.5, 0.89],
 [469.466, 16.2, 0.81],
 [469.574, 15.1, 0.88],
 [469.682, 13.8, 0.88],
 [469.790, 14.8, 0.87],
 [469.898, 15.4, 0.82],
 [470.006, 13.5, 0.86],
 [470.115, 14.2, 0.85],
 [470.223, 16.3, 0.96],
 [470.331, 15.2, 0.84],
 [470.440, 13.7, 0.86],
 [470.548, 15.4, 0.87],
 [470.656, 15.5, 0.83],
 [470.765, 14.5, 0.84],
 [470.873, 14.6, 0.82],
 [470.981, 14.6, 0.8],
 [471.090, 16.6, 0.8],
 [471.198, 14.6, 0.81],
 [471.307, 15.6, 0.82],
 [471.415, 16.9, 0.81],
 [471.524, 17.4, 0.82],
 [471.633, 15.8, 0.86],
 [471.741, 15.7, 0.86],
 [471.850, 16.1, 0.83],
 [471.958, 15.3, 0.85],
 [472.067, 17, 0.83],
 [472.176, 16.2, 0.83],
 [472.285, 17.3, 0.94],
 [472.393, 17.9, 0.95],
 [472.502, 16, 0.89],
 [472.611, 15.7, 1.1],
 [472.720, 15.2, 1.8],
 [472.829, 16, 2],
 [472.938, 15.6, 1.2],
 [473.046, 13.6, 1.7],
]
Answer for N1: 0.28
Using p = 1.9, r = 1.8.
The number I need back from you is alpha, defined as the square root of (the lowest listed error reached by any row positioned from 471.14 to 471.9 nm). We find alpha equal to 0.900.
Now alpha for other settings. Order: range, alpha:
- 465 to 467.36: 0.894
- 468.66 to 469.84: 0.900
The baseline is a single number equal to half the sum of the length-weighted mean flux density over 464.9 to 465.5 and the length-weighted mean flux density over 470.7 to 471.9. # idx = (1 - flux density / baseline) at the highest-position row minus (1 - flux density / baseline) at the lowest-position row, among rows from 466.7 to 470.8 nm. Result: 0.03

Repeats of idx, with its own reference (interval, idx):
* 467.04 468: -0.08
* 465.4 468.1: 0.08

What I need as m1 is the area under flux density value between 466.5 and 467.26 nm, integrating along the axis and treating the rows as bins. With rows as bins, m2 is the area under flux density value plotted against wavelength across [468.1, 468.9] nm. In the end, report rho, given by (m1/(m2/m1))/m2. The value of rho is 0.82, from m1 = 11.3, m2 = 12.4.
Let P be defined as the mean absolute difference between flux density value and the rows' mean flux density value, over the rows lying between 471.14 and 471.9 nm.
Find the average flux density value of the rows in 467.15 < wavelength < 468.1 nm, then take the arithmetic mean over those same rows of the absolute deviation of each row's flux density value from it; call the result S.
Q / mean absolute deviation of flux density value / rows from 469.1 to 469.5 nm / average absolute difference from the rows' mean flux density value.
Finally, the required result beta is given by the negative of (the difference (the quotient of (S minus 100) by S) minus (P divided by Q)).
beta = 141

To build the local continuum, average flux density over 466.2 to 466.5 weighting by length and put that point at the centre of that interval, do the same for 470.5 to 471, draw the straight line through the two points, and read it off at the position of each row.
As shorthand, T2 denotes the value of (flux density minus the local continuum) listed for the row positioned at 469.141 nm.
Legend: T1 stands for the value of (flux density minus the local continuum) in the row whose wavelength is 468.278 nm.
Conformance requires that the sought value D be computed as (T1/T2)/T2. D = -0.9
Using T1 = -0.3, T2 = 0.62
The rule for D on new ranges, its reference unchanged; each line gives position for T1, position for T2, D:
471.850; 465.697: 3.9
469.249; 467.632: 0.0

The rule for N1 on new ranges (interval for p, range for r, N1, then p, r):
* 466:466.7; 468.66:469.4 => 0.52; 3.3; 2.4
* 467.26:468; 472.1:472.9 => 0.46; 2.9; 2.7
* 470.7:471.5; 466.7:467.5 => 0.45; 2.4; 2.8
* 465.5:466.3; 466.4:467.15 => 0.32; 2.0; 2.1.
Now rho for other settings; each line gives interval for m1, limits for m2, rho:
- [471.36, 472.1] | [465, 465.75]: 1.07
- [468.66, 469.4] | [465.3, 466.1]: 0.83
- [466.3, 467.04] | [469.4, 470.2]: 0.85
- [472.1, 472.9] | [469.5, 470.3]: 1.22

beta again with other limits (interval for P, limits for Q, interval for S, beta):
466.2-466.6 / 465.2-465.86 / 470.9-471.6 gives 100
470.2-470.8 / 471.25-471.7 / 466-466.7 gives 107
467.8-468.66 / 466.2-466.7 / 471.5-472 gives 181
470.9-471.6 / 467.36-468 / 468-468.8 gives 231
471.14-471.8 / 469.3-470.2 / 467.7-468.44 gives 223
